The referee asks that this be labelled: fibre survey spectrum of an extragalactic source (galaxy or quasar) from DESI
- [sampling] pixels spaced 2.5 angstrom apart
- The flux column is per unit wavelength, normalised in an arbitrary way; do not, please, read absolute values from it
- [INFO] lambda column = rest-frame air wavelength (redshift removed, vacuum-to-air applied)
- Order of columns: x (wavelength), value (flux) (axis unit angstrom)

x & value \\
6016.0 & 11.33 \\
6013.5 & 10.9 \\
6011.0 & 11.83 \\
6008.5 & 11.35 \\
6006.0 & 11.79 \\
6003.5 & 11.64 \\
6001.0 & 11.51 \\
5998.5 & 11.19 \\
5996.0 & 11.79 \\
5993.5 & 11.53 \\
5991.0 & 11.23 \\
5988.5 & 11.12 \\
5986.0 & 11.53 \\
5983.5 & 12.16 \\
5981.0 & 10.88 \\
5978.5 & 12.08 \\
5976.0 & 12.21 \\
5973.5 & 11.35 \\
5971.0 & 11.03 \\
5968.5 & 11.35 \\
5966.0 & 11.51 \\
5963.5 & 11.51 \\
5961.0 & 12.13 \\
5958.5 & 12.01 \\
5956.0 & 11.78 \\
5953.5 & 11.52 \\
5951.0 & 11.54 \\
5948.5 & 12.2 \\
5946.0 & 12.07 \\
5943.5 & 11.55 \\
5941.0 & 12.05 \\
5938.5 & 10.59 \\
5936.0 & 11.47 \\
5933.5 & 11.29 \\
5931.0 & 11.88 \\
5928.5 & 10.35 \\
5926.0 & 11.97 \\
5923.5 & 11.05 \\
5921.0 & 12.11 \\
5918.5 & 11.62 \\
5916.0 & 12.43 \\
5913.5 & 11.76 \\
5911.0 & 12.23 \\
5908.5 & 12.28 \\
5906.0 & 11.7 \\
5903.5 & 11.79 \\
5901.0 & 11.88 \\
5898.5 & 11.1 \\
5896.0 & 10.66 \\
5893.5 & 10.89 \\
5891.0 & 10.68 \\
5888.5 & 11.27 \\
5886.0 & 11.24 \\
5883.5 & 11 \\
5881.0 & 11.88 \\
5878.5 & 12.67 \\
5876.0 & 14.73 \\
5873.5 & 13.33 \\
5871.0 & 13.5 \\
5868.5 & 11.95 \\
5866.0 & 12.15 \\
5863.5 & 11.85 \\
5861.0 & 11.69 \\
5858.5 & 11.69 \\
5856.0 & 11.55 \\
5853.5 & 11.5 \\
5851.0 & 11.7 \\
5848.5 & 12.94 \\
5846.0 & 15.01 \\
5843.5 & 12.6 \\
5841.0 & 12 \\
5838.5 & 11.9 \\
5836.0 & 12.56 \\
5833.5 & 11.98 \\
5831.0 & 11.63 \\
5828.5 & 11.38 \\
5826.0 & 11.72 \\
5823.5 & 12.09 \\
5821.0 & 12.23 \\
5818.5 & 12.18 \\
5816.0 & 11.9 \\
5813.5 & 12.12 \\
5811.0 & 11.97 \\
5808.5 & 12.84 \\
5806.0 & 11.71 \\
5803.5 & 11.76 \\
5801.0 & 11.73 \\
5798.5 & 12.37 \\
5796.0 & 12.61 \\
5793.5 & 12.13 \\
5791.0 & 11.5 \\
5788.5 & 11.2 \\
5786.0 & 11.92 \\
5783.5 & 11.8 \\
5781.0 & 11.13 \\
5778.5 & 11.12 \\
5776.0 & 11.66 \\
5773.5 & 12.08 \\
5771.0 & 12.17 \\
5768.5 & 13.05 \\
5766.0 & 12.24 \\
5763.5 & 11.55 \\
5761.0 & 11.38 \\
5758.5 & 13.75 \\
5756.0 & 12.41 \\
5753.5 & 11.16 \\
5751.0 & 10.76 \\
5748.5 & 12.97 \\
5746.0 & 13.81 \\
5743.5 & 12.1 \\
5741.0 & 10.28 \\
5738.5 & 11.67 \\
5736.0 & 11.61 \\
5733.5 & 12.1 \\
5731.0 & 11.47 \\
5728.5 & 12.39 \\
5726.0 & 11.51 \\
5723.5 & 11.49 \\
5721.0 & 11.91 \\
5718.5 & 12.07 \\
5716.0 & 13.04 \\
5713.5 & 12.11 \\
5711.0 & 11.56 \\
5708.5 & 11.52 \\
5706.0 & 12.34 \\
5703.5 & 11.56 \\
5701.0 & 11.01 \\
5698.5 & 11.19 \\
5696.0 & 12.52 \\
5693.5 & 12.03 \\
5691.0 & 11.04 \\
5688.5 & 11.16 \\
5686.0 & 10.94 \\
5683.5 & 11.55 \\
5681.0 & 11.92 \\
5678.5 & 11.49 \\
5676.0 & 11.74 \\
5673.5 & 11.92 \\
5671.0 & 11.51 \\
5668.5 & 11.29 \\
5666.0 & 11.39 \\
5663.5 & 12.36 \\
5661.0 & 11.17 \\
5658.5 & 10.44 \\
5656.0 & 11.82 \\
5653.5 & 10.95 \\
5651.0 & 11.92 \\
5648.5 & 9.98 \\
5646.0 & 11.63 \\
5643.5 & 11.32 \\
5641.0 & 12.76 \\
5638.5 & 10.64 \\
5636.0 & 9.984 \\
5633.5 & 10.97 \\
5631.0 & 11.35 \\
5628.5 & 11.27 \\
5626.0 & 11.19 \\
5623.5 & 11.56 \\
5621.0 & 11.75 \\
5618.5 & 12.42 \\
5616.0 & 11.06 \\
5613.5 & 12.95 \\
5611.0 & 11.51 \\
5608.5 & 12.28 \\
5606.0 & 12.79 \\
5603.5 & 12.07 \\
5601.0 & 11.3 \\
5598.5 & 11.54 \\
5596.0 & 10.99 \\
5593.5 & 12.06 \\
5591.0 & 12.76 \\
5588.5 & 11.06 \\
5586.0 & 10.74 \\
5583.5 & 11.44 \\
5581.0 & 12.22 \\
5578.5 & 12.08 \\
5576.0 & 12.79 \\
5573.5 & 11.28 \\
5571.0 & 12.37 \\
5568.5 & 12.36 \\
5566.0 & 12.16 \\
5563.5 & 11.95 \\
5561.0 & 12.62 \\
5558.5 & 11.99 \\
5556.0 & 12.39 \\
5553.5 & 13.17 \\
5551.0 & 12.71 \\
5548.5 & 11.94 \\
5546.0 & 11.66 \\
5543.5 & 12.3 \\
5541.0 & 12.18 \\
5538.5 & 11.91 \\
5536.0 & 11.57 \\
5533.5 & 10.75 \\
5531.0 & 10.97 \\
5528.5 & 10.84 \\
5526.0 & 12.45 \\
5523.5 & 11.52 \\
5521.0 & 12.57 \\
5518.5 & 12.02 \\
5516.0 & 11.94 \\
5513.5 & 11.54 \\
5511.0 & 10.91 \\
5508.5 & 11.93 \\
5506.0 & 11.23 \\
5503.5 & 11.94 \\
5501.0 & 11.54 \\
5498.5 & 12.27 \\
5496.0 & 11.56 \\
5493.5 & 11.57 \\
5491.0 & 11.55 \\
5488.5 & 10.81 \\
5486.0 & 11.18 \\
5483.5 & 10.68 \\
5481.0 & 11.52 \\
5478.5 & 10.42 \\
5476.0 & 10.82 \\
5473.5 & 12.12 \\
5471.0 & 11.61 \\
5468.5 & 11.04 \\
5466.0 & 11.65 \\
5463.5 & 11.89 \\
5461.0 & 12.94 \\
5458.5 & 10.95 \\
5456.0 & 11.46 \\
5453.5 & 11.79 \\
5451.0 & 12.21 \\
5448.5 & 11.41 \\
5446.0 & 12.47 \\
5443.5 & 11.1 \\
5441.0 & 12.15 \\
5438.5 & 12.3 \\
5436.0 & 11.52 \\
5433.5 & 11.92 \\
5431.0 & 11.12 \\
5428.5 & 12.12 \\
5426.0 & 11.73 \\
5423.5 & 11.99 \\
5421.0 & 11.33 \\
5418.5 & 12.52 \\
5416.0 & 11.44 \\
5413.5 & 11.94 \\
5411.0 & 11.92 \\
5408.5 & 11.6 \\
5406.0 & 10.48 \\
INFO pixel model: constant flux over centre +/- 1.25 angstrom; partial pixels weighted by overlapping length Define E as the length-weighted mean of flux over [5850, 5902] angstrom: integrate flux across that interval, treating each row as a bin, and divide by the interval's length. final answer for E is 11.9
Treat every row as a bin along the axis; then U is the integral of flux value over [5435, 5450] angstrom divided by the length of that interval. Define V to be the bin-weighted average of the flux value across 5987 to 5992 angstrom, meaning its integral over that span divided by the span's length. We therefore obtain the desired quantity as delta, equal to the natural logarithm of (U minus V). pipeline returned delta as -0.44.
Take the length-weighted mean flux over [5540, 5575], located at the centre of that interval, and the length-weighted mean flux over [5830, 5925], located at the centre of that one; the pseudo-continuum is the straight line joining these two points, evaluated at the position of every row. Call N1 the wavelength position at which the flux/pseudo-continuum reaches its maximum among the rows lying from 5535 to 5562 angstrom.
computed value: 5553.5 angstrom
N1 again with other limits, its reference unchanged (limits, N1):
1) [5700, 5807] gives 5746.0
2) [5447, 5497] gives 5461.0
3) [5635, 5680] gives 5641.0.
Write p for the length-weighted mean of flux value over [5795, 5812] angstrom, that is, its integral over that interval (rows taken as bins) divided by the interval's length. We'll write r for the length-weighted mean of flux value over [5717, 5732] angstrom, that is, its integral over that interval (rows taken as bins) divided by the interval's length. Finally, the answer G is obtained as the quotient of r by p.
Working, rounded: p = 12.1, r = 11.8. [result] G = 0.97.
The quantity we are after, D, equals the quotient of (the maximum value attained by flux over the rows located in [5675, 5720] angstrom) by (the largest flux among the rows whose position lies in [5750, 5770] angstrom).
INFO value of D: 0.95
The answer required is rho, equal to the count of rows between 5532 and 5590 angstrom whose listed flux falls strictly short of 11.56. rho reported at 5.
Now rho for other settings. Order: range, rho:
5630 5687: 15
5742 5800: 8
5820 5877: 3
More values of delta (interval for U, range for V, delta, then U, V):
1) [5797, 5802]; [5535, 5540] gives -1.13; 12.1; 11.8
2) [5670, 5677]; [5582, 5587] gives -0.57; 11.7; 11.2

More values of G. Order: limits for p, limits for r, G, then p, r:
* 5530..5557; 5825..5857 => 1.02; 12.0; 12.2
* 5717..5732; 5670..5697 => 0.98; 11.8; 11.6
